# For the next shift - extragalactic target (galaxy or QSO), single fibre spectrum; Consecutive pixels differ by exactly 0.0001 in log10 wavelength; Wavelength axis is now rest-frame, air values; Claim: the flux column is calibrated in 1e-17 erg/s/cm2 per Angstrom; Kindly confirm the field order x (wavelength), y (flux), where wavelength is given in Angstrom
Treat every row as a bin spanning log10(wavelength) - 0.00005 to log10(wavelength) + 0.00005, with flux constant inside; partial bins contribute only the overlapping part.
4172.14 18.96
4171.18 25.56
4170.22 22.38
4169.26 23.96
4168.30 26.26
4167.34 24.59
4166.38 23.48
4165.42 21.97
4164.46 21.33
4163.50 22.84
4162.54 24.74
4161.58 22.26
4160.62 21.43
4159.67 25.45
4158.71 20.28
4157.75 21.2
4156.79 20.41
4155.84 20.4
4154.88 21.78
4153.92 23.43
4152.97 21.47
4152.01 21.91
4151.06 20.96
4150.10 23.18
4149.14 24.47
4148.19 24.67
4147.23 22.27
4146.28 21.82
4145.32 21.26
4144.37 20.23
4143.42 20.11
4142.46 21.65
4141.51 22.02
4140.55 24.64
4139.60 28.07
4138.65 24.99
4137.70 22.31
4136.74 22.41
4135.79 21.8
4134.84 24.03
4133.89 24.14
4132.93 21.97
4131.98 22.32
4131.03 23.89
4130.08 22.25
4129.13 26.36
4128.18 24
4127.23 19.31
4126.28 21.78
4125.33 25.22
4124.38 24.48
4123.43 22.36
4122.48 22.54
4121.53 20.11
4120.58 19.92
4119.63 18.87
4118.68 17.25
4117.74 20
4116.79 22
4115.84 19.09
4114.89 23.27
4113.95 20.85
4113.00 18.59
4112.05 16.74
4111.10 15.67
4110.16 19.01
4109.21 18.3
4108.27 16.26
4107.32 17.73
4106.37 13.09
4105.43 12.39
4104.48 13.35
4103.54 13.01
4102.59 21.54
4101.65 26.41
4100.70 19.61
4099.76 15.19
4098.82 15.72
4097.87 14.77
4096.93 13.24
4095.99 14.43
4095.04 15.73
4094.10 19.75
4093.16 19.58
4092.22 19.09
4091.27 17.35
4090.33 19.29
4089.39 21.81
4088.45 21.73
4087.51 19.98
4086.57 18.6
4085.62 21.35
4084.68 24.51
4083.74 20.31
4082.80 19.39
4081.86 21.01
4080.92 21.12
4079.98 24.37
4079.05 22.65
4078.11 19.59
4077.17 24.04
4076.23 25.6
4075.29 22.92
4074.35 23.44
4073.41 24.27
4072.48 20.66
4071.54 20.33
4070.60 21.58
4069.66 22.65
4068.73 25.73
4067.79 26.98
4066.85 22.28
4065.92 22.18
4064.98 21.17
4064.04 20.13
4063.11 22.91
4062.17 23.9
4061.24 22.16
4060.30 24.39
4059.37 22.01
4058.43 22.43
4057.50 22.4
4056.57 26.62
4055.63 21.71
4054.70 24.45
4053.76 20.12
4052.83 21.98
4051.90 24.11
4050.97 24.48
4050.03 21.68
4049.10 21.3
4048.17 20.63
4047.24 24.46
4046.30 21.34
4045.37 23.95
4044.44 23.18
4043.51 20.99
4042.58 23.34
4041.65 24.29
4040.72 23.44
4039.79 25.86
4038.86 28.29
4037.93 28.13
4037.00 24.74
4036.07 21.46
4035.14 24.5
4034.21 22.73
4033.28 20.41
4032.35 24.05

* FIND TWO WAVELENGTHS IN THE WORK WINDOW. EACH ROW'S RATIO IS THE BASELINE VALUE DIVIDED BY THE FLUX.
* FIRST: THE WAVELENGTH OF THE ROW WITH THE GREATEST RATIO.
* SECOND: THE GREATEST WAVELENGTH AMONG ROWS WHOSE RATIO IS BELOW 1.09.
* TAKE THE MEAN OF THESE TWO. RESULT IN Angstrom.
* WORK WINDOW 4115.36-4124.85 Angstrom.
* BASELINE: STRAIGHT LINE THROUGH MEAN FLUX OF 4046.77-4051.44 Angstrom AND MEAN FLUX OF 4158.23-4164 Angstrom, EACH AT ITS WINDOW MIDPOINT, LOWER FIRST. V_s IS 4121.5 Angstrom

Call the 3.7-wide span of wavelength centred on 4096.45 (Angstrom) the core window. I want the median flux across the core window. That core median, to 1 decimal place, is 14.6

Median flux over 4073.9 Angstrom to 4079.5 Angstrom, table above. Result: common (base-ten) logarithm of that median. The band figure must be 1.37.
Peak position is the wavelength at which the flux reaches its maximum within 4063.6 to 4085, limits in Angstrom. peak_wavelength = 4067.79 Angstrom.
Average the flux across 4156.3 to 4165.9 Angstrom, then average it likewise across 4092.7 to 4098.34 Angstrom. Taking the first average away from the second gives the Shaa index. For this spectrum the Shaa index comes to -5.9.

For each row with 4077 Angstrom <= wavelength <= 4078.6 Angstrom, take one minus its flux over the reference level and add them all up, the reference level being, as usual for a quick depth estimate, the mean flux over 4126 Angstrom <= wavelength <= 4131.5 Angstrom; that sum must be 0.10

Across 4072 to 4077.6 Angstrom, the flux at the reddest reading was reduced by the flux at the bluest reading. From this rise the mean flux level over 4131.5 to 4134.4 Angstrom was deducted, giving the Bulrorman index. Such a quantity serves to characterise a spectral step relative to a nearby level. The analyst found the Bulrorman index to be -19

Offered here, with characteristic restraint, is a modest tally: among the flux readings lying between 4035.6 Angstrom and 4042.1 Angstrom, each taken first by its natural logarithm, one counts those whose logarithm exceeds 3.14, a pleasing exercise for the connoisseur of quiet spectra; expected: 6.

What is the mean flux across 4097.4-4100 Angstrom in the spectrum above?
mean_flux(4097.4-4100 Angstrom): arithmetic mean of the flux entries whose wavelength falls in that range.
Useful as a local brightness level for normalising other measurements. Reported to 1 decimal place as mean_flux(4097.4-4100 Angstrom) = 15.2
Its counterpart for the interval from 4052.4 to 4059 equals 22.8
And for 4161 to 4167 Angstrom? 22.8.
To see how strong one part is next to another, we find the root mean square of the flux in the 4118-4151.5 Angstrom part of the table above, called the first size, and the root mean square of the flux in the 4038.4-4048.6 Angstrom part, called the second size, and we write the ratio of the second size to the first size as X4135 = 1.05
